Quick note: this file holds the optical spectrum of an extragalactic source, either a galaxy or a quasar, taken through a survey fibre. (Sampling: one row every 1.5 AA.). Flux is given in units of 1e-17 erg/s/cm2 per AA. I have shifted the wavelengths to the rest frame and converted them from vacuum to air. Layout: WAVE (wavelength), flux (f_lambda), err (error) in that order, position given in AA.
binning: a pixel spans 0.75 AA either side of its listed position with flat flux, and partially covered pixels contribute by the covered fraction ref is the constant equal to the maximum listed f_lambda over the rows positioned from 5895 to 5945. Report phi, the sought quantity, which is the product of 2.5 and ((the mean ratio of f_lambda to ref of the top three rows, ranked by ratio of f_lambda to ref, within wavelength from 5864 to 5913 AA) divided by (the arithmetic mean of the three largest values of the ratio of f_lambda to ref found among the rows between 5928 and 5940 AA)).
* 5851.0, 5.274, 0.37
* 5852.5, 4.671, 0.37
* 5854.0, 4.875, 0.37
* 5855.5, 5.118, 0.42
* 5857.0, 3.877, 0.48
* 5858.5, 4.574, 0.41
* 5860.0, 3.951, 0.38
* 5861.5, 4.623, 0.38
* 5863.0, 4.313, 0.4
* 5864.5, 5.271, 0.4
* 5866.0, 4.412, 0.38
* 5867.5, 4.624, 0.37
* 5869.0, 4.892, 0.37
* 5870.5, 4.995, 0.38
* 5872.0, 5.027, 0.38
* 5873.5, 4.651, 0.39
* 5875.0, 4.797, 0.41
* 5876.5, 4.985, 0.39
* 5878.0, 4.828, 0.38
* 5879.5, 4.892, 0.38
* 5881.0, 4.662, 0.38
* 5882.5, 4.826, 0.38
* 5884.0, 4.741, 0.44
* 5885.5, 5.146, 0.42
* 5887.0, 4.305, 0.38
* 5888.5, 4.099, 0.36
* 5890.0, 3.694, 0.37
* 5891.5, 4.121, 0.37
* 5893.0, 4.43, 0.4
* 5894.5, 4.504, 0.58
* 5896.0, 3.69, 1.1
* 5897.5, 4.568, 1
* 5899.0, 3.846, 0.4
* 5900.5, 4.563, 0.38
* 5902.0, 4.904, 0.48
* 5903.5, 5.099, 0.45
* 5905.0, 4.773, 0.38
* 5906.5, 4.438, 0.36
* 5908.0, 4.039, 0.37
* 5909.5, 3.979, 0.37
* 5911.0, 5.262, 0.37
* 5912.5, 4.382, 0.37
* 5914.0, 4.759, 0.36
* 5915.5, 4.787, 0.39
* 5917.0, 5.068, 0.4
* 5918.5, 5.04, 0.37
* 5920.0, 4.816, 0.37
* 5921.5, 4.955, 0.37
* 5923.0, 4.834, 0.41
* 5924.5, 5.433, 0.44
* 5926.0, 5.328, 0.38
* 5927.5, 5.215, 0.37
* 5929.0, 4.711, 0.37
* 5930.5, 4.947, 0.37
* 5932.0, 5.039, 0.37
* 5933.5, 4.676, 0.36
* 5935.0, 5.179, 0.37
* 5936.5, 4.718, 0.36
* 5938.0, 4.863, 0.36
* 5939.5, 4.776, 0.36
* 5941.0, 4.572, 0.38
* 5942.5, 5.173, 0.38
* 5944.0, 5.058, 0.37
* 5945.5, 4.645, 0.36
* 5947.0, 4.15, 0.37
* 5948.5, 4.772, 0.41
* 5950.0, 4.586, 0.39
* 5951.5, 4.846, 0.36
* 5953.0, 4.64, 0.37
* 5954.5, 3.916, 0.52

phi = 2.58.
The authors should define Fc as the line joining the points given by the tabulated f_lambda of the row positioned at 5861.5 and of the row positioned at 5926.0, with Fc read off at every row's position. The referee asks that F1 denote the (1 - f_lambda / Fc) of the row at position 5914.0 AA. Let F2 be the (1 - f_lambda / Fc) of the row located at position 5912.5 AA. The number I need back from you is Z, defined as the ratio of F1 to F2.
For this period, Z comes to 0.5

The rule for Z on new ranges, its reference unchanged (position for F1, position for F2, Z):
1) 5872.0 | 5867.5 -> -4.4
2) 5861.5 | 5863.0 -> 0.0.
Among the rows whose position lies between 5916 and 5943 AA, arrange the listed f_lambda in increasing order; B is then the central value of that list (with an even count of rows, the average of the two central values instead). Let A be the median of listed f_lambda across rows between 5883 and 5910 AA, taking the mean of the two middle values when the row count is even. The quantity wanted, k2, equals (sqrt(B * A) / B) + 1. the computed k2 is 1.95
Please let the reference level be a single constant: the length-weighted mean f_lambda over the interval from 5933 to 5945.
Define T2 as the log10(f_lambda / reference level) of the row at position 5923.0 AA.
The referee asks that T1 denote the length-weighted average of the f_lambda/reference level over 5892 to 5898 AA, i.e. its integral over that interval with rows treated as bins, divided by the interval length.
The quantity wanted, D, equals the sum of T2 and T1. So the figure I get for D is 0.87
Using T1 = 0.88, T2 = 0.00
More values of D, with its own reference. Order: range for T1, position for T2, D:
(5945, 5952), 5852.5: 0.92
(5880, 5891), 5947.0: 0.85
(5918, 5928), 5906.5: 1.00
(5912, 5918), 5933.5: 0.96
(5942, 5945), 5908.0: 0.96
